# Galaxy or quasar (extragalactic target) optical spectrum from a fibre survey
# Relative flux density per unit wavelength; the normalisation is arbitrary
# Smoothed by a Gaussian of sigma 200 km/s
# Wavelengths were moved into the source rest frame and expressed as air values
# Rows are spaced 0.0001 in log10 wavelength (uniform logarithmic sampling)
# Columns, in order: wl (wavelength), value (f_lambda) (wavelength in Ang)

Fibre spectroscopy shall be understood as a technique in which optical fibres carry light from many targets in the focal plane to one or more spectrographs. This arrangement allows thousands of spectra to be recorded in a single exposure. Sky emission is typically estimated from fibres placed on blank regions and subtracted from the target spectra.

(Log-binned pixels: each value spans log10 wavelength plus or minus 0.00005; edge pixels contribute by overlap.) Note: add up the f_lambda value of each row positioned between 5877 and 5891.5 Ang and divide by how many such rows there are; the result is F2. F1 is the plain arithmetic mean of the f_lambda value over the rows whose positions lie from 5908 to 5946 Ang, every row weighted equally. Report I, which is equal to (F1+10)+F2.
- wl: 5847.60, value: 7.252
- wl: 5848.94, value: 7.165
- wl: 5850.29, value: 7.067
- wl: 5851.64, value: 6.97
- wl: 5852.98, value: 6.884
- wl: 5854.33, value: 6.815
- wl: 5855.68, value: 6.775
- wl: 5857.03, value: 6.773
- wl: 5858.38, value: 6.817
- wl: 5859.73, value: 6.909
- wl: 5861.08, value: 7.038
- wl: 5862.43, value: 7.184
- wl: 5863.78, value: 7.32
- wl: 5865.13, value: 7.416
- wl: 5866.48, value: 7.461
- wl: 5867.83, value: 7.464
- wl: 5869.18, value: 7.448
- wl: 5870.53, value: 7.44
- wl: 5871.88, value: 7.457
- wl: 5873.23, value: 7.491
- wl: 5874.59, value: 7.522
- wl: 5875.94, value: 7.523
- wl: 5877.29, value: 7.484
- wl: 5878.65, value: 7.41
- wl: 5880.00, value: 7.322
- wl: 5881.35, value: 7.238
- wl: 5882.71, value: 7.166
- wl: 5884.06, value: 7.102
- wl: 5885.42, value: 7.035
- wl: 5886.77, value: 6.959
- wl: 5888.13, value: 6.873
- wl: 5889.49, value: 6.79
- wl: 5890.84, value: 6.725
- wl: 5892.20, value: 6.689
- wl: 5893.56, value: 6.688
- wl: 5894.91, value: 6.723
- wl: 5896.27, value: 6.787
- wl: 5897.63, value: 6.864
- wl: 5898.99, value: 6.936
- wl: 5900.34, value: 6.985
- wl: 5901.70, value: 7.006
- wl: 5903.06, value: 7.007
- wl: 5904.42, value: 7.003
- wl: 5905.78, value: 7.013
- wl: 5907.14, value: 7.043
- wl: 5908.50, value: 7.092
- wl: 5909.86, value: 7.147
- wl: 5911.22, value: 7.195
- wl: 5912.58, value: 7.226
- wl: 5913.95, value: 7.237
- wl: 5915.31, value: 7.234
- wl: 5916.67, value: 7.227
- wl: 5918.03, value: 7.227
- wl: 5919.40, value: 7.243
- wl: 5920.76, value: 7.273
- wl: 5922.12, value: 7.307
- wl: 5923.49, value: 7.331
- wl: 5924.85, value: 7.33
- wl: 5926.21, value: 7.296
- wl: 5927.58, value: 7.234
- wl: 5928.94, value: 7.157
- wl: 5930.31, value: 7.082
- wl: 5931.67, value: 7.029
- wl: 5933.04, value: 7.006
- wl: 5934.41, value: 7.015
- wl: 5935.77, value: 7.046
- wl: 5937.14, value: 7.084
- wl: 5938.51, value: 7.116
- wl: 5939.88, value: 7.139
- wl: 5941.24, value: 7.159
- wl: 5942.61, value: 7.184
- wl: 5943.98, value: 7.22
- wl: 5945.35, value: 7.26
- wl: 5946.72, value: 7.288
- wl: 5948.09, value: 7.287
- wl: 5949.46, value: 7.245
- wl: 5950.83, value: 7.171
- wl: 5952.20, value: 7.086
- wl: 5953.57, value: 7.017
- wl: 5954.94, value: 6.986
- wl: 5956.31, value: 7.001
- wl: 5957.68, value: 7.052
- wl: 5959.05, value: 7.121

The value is 24.3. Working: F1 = 7.18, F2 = 7.10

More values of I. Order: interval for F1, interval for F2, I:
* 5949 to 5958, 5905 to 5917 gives 24.2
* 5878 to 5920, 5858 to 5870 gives 24.3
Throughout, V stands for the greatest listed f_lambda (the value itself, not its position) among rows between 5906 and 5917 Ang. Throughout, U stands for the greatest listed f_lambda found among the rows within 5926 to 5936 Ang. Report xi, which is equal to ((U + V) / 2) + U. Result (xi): 14.6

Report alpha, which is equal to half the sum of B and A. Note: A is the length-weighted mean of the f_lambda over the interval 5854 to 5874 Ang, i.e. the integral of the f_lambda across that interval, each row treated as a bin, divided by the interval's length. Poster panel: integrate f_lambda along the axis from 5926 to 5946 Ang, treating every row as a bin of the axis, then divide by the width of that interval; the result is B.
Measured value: 7.16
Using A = 7.19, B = 7.13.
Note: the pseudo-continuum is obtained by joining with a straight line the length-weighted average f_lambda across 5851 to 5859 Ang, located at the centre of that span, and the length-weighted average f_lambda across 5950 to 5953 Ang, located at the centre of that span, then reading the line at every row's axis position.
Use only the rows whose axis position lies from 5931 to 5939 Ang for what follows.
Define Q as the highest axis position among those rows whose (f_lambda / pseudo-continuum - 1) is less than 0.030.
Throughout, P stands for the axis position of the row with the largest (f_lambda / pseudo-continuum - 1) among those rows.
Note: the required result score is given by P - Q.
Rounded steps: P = 5938.51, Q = 5938.51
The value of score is 0.0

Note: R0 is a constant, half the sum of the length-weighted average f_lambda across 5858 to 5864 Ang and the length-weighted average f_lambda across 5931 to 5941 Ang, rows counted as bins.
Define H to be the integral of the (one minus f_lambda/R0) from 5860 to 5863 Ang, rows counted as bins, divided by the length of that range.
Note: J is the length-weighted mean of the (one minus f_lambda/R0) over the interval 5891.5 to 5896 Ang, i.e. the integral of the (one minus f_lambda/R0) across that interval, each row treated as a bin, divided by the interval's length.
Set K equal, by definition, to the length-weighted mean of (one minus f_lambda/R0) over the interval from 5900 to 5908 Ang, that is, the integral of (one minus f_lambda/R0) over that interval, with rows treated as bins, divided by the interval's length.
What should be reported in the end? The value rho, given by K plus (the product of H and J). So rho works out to 0.01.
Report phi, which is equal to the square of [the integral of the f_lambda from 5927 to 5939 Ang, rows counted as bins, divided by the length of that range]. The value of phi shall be 50.2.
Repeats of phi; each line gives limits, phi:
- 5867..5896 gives 51.3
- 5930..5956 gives 50.8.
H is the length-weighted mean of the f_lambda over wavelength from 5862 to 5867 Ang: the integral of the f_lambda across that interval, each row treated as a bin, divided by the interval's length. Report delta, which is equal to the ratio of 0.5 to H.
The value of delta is 0.0680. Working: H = 7.35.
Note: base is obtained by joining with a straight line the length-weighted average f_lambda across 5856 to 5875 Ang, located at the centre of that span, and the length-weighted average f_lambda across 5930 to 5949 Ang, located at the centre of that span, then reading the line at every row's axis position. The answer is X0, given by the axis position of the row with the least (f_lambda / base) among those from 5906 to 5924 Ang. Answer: 5907.14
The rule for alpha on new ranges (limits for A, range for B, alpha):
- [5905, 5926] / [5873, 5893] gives 7.18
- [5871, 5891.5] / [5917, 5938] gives 7.19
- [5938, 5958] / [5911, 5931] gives 7.20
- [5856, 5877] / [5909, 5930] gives 7.26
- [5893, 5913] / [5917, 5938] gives 7.08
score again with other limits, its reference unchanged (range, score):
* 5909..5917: -2.7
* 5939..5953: -5.5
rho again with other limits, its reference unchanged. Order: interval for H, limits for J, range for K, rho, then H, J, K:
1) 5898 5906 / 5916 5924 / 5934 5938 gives 0.00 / 0.01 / -0.03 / 0.00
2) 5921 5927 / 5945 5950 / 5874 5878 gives -0.06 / -0.04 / -0.03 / -0.06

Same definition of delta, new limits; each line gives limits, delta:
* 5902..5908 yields 0.0713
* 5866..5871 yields 0.0670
